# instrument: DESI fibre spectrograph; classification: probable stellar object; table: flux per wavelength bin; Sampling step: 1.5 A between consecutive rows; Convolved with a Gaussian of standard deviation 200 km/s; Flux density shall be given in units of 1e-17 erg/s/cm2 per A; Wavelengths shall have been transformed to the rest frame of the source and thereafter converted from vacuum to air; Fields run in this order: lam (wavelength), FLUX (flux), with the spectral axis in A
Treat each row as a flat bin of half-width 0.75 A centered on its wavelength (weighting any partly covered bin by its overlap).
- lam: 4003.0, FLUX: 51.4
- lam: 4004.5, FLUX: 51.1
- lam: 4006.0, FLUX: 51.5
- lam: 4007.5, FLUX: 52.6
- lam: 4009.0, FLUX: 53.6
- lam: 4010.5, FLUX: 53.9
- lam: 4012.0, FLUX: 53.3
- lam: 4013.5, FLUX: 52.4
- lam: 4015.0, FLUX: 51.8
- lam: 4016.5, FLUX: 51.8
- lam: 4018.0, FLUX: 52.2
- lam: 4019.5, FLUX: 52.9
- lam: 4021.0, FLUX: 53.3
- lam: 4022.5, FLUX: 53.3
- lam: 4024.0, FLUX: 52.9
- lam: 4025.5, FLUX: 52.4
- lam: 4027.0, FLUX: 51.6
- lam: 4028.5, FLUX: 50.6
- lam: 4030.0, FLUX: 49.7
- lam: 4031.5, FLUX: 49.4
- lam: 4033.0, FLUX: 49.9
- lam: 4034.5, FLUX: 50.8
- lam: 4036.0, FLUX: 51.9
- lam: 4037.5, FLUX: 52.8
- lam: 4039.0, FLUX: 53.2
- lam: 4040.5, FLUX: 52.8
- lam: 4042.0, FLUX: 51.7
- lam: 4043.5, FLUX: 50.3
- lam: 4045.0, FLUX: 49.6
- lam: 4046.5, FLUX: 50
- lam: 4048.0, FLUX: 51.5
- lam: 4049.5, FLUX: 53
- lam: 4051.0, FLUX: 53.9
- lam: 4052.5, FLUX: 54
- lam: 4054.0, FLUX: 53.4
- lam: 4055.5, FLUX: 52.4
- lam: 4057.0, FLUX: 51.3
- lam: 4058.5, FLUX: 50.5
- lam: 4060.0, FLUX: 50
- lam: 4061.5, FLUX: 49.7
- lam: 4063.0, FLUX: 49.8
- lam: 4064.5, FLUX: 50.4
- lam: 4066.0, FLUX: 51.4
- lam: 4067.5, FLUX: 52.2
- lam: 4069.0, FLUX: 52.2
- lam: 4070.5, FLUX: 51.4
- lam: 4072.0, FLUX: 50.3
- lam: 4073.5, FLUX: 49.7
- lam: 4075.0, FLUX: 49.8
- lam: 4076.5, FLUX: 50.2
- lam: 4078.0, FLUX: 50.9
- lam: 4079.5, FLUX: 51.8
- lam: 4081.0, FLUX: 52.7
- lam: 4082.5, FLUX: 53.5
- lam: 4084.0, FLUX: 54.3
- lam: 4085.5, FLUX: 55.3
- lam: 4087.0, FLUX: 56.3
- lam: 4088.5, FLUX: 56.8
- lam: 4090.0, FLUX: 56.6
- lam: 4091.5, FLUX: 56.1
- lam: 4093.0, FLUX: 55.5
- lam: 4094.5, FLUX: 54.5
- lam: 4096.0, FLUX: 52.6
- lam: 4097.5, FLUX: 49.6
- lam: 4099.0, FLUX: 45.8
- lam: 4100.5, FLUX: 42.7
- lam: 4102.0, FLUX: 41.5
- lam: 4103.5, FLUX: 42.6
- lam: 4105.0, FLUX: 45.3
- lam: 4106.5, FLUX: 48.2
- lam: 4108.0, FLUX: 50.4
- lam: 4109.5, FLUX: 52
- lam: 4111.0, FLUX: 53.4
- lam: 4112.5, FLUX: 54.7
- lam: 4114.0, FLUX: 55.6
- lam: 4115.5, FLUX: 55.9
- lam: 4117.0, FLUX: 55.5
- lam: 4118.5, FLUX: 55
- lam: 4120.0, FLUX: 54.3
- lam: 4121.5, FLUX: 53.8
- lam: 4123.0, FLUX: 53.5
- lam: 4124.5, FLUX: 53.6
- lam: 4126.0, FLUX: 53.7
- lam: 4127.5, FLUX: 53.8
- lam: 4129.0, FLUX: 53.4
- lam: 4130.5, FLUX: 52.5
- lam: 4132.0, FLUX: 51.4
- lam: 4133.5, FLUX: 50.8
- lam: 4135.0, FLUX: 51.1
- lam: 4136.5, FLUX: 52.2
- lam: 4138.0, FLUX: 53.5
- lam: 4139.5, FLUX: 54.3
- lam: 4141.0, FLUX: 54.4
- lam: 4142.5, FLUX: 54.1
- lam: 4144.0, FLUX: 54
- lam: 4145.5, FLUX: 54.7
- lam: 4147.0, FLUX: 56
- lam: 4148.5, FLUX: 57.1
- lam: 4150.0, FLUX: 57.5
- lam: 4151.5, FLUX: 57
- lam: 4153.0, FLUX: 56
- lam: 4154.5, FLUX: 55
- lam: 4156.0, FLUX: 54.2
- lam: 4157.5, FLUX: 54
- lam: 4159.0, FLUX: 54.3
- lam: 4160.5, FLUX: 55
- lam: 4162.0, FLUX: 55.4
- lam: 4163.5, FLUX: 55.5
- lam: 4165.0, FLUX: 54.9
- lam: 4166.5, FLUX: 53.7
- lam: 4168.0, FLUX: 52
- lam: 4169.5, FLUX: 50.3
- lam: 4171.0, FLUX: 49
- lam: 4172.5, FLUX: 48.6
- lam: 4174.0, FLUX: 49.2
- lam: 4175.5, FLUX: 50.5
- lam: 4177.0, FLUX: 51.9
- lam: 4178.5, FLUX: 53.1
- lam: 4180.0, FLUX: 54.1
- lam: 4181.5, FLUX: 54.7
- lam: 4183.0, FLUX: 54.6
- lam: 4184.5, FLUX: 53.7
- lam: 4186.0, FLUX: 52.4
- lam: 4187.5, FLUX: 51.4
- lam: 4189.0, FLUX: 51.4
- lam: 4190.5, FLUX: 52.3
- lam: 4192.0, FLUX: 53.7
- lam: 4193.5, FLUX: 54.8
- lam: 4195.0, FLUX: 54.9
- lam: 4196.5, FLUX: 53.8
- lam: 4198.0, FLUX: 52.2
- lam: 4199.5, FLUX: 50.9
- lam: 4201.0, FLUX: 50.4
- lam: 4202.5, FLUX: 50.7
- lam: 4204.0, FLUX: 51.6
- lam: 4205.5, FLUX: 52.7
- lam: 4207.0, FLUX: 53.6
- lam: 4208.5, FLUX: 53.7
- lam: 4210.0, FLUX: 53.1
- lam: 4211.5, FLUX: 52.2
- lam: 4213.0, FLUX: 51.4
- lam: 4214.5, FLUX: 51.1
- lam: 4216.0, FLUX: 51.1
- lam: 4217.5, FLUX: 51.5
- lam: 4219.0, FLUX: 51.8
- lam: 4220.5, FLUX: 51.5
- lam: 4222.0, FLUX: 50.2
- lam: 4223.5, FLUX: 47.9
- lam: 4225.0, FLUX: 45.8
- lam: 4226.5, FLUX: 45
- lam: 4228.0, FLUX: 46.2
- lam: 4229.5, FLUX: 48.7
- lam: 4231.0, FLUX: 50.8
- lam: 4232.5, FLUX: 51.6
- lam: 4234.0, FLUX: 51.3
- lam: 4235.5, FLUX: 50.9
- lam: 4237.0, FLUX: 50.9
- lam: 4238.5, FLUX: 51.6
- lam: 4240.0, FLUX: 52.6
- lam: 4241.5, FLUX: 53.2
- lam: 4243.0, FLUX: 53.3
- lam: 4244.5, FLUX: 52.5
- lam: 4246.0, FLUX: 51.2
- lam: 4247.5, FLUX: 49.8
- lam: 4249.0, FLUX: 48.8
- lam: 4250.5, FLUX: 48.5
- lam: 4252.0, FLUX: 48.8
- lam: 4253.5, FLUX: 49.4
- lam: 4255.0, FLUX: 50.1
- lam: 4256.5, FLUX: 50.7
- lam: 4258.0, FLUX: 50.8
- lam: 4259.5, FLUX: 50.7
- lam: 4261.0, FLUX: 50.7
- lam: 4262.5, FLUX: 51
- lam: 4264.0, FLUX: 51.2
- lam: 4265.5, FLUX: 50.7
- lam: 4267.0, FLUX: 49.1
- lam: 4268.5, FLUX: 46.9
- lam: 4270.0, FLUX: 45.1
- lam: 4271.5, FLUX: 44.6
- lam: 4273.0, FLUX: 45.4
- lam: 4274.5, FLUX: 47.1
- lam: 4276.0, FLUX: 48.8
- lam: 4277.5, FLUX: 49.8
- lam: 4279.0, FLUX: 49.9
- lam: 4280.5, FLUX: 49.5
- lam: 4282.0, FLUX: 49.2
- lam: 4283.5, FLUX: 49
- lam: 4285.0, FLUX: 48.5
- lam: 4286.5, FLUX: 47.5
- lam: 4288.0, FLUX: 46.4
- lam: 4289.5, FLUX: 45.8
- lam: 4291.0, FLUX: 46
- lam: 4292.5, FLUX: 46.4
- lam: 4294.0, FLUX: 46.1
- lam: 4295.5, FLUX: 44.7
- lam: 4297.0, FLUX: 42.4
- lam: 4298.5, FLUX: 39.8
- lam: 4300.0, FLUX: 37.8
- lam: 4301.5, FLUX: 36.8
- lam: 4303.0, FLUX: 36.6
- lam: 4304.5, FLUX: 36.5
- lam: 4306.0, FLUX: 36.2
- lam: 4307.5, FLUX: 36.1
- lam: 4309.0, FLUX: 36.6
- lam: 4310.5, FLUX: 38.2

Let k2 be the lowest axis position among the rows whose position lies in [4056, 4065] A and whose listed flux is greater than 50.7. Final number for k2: 4057.0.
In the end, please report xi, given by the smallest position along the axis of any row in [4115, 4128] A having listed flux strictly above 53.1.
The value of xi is 4115.5 A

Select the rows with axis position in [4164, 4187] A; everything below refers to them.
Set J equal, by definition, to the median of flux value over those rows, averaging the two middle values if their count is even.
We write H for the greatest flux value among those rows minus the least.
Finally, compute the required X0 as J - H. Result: 46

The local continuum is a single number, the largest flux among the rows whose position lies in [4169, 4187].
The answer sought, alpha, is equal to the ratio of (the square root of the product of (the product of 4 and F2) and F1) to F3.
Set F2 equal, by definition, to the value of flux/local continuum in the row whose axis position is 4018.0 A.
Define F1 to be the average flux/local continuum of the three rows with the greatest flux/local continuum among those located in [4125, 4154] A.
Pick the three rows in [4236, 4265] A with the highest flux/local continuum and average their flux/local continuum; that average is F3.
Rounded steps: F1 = 1.05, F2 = 0.95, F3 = 0.970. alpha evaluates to 2.06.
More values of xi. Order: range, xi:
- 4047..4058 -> 4051.0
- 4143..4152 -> 4144.0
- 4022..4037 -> 4022.5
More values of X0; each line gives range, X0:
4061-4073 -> 48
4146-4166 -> 52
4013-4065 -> 47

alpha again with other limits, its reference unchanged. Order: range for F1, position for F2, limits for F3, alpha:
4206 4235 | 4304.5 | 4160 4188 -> 1.60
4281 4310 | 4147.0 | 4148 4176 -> 1.83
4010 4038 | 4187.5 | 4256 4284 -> 2.06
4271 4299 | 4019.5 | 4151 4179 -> 1.83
